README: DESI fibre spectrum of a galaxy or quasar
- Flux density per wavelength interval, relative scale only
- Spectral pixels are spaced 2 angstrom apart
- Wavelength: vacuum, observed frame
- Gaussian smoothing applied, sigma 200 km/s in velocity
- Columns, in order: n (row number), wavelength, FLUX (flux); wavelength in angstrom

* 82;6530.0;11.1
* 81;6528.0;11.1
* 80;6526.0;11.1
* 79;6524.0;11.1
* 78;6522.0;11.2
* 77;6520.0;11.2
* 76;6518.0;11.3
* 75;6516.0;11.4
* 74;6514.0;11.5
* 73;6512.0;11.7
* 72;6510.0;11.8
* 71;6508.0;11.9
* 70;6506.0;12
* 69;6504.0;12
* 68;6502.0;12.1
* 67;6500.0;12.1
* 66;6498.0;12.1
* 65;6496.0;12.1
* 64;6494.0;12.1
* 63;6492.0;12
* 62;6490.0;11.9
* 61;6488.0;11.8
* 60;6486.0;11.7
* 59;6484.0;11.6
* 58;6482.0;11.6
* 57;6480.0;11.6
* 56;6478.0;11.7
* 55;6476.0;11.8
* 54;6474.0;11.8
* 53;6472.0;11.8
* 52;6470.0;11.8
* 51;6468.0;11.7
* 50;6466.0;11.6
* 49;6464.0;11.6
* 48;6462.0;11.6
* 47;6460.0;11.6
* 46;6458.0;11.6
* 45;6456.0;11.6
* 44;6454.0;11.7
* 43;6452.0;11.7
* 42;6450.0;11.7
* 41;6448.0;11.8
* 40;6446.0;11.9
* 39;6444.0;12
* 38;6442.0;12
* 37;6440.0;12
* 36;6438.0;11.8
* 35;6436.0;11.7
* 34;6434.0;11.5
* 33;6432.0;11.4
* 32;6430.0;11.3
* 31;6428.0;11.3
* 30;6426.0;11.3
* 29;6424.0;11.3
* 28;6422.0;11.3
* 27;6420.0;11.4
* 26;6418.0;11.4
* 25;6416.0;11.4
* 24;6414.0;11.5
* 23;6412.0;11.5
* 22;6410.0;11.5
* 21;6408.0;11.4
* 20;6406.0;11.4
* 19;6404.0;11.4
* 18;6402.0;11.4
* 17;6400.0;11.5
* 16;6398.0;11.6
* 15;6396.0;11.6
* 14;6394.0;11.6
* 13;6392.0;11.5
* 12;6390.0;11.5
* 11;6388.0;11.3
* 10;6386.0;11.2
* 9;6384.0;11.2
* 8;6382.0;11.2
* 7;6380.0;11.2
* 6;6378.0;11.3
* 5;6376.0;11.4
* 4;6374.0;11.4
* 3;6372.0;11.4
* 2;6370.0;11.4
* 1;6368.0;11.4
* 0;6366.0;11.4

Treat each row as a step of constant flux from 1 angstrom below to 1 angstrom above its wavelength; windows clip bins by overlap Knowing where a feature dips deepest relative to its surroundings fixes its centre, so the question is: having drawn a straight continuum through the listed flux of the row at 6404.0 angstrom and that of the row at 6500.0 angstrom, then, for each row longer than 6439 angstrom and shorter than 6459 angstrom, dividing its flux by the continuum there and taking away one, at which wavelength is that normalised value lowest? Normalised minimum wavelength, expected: 6458.0 angstrom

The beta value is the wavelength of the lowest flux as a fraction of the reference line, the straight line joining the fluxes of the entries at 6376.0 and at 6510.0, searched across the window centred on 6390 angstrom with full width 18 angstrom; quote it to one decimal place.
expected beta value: 6386.0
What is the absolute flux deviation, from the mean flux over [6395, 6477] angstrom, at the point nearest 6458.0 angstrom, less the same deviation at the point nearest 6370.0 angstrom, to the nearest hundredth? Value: -0.18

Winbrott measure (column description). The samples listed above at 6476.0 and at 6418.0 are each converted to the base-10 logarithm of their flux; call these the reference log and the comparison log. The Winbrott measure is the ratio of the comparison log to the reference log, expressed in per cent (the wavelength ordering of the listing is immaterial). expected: 99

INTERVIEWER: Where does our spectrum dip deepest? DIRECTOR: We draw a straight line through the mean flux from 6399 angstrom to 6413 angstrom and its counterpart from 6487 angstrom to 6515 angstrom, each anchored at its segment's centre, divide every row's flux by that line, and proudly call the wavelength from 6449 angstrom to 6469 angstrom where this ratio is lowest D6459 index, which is 6466.0 angstrom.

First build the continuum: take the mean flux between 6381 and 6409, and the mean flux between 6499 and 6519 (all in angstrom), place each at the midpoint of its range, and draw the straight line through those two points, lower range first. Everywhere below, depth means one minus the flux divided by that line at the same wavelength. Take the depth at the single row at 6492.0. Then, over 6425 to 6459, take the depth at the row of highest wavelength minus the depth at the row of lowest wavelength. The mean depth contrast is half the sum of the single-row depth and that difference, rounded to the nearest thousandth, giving -0.020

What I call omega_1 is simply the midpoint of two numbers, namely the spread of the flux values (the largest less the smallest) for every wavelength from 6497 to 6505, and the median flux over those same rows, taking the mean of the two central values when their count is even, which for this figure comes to 6.10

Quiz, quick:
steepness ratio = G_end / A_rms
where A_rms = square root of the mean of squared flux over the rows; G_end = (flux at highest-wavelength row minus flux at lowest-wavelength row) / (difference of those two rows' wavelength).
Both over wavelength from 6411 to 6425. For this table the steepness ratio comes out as -0.001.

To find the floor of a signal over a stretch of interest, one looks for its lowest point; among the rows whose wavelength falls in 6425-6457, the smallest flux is 11.3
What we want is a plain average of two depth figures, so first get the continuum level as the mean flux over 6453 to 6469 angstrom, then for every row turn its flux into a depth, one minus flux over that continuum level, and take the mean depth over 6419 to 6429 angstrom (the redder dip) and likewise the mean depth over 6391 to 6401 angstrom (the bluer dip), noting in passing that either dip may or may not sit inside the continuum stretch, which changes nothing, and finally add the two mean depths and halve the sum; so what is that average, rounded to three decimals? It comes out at 0.016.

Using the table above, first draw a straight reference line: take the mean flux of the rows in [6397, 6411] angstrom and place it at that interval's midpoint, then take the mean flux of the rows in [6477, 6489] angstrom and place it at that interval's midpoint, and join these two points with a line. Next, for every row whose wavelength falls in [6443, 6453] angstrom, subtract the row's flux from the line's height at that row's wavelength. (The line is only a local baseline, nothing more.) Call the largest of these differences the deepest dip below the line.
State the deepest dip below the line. -0.12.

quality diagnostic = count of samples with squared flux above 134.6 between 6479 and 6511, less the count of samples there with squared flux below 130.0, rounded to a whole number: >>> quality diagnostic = 13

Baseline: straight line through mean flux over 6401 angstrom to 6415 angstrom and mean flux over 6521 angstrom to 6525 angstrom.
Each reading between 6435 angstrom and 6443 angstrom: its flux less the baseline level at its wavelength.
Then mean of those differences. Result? 0.51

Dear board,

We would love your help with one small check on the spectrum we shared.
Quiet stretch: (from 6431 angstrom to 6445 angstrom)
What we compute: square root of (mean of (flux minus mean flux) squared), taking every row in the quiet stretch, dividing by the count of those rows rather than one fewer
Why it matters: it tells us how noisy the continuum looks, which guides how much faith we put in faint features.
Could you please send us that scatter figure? 0.23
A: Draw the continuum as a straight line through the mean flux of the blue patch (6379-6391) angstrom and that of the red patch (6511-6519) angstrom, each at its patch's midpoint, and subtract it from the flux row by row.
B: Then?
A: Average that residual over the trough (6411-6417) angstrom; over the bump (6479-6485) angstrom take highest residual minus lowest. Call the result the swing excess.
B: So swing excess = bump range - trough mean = -0.15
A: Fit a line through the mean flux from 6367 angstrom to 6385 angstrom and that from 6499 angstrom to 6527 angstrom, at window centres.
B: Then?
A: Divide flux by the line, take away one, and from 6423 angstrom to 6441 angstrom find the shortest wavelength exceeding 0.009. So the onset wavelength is 6436.0 angstrom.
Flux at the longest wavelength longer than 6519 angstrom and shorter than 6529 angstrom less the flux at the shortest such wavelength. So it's -0.10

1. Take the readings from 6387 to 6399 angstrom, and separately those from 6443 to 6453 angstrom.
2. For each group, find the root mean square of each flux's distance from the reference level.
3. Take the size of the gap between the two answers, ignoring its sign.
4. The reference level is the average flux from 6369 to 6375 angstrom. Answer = 0.28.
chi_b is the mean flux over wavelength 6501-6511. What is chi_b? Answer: 12.0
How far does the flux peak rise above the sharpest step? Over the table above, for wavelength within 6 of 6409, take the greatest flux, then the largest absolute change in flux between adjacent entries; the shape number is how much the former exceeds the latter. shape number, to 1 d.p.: 11.4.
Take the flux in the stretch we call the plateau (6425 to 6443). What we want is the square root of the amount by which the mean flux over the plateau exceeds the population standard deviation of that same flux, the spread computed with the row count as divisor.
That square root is 3.36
